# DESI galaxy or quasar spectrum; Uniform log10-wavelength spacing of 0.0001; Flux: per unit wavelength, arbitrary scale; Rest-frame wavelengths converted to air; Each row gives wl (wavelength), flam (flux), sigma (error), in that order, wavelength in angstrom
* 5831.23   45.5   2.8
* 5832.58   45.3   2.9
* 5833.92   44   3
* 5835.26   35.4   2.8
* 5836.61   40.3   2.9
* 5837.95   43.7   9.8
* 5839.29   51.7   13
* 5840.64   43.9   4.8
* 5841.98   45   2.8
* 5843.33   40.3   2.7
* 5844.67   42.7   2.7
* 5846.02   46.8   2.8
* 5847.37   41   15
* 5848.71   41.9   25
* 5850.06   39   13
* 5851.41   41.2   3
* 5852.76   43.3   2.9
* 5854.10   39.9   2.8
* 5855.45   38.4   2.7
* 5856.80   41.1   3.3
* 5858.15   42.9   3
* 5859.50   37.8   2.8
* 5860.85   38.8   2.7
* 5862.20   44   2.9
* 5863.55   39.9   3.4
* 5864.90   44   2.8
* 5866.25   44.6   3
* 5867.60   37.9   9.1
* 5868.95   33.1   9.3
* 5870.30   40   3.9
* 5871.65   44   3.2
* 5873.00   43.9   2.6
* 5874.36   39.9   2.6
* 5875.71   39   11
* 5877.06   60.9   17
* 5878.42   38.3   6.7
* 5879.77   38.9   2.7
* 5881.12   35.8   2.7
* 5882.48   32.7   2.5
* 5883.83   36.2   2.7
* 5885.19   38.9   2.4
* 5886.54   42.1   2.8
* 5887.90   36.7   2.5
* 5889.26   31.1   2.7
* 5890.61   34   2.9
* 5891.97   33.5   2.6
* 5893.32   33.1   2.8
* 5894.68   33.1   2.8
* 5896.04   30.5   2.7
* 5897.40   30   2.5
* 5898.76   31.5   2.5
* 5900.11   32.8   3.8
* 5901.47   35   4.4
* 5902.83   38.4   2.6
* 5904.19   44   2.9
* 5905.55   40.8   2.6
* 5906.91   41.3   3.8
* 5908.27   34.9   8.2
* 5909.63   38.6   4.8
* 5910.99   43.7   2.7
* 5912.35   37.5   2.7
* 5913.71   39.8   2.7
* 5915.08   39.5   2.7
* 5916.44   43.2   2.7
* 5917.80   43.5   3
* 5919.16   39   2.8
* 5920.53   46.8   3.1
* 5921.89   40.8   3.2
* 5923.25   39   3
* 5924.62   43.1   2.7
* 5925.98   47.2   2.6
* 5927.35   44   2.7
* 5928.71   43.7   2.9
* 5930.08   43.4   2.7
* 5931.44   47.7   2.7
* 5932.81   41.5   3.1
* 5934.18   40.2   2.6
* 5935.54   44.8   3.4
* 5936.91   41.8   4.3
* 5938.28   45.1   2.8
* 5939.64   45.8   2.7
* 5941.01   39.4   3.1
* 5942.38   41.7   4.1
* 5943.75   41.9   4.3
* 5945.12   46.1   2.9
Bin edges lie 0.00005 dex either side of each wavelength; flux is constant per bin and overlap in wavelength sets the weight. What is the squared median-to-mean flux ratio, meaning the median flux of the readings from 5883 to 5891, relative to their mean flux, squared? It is 1.00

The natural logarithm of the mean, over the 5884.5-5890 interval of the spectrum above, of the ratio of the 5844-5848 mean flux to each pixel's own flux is 0.17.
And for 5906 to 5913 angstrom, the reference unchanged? 0.11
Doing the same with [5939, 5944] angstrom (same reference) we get 0.03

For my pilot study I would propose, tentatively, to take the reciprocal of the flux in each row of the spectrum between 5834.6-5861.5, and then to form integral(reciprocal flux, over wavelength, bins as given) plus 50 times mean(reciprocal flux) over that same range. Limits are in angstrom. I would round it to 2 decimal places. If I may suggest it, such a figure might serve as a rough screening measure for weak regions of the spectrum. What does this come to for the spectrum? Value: 1.85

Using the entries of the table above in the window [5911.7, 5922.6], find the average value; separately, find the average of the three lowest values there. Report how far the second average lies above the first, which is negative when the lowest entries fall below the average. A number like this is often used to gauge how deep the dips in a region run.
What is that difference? -2.60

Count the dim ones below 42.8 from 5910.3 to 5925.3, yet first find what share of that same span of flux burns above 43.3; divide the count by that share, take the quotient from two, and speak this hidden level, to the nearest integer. -20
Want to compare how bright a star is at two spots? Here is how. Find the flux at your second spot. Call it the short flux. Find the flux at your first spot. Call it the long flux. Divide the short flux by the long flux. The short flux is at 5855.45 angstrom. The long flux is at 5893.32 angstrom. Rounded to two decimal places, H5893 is 1.16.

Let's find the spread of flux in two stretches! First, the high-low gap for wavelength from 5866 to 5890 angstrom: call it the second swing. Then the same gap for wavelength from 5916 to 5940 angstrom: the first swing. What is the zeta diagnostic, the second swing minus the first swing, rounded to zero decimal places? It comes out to 21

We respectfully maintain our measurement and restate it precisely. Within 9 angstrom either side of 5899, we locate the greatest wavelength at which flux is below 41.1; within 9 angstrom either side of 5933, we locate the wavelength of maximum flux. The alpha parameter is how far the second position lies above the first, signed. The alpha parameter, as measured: 25.9 angstrom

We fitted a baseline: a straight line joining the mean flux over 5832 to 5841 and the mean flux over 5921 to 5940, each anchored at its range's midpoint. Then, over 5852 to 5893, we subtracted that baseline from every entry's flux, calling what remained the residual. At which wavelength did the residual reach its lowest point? 5889.26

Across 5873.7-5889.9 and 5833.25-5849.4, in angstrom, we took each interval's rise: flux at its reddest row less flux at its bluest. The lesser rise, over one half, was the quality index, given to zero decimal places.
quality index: -18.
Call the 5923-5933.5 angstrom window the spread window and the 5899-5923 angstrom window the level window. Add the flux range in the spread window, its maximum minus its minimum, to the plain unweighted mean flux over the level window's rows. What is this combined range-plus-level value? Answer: 49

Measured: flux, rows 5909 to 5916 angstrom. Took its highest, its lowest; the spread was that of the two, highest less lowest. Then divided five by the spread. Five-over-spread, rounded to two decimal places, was 0.81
